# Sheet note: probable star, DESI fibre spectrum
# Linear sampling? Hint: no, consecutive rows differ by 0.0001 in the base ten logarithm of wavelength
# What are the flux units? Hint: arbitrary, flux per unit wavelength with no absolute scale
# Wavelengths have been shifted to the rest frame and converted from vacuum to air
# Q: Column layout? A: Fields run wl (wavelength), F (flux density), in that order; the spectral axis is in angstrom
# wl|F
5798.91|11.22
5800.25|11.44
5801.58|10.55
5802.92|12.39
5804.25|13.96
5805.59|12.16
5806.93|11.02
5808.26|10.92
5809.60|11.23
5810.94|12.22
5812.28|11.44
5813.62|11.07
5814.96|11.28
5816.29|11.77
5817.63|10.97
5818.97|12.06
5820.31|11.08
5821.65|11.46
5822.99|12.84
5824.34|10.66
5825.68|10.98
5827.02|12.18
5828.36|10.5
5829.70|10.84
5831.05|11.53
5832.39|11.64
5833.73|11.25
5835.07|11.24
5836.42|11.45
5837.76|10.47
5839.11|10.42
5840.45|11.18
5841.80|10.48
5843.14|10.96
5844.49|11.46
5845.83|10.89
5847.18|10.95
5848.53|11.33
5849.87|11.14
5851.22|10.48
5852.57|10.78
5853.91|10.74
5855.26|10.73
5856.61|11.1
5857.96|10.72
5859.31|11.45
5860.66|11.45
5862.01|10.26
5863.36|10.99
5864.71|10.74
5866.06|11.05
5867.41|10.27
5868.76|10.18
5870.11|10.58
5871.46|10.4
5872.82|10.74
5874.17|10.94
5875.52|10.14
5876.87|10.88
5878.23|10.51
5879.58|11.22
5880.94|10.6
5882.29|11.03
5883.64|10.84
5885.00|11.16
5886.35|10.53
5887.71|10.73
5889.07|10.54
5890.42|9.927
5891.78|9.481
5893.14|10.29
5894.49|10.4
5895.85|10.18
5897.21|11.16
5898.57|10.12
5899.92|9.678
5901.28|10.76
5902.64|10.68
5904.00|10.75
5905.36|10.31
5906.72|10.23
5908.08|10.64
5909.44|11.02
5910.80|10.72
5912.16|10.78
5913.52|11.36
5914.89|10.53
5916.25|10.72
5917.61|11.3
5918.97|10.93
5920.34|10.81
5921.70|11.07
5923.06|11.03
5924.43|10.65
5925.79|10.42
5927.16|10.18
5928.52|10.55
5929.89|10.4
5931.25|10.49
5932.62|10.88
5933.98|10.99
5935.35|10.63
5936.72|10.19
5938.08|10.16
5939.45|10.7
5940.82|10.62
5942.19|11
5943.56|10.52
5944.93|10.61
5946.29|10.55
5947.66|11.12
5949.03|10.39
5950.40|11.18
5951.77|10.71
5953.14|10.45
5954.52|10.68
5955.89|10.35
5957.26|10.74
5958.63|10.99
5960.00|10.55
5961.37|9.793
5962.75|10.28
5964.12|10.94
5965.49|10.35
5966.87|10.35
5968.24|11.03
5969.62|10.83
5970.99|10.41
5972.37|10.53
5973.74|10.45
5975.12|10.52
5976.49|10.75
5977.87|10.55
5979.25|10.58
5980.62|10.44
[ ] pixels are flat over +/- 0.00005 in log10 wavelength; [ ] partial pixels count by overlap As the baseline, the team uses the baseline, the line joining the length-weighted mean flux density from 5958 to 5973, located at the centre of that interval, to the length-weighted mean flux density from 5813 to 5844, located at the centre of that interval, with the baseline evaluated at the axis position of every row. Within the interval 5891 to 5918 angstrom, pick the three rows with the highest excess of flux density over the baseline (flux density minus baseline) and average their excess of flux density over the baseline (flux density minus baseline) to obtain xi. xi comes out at 0.45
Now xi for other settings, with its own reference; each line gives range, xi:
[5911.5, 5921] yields 0.41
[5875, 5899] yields 0.24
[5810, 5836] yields 1.14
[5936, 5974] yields 0.51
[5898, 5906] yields -0.13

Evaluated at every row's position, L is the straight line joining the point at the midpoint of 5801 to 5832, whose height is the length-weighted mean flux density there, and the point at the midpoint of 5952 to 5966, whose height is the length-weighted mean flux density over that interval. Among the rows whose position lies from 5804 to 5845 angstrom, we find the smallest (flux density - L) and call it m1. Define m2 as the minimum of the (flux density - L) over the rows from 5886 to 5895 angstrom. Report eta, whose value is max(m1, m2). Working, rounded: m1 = -0.9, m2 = -1.5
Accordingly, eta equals -0.95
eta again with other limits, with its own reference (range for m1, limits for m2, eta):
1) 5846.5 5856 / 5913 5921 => -0.30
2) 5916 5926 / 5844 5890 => -0.34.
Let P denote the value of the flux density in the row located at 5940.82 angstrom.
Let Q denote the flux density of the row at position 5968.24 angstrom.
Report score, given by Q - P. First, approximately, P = 10.62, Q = 11.03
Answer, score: 0.4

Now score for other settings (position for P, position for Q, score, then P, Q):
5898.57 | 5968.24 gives 0.9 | 10.12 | 11.03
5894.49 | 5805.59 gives 1.8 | 10.4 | 12.16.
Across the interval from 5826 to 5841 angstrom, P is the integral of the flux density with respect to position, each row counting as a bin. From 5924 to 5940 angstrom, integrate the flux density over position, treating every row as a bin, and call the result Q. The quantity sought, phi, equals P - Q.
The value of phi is -1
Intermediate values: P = 167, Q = 168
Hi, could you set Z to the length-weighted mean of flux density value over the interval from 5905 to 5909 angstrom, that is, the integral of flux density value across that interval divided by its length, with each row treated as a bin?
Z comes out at 10.44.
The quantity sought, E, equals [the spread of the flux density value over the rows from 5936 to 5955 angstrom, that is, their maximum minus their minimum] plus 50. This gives 51.0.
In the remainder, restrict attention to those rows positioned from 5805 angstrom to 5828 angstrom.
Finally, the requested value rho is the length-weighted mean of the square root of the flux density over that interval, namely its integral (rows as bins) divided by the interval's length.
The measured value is 3.39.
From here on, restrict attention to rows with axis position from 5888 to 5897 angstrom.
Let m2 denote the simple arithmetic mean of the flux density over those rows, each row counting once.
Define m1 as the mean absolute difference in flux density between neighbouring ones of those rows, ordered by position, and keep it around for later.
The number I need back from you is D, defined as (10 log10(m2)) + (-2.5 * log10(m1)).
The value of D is 11.0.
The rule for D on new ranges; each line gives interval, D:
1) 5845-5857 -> 11.9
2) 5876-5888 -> 11.3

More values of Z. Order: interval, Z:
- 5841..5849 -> 11.00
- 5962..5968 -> 10.51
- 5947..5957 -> 10.69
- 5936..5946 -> 10.55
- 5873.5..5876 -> 10.58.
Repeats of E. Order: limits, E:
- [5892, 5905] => 51.5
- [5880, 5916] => 51.9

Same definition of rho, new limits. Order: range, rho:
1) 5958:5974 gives 3.25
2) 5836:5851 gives 3.31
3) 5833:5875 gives 3.30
